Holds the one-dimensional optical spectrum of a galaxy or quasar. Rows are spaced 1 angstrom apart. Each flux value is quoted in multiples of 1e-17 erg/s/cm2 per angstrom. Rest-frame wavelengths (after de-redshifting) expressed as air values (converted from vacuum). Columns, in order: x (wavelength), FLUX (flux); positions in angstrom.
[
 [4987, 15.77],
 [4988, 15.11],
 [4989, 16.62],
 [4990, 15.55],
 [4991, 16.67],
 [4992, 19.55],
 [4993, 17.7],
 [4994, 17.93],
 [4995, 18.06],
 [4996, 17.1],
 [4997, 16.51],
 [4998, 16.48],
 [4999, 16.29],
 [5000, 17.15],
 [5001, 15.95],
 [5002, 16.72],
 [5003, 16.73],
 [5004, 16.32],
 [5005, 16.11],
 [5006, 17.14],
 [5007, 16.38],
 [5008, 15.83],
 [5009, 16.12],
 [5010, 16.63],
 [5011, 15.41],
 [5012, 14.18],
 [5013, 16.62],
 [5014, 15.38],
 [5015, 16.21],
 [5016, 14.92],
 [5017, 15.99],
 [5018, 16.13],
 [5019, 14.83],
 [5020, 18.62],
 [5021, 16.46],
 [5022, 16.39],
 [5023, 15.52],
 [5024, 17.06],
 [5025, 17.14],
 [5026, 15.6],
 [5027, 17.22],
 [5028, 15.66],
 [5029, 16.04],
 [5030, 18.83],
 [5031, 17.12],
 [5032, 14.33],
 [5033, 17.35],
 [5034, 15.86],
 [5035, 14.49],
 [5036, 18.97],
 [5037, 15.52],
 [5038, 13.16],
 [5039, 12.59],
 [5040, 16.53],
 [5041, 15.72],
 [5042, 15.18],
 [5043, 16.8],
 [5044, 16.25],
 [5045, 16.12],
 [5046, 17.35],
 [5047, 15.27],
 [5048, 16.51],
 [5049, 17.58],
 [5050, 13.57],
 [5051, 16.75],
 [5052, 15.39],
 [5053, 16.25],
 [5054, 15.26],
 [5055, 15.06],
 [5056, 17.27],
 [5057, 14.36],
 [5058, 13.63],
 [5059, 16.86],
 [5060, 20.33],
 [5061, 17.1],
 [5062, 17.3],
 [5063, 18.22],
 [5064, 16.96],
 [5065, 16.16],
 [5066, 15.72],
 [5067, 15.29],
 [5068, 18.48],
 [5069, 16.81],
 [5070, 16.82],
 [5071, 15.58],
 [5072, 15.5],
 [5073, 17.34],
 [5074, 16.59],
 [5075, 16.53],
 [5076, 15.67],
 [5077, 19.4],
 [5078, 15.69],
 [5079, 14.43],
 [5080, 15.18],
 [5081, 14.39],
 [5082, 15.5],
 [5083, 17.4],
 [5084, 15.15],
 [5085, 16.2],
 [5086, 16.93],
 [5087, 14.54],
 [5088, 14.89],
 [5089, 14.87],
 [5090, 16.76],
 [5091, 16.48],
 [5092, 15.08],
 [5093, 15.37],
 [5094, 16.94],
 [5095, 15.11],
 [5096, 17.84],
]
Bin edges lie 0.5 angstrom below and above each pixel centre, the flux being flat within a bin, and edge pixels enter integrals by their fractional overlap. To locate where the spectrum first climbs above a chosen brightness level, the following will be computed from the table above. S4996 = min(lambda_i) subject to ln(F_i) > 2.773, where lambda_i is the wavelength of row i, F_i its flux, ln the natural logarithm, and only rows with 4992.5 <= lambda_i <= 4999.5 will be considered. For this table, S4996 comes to 4993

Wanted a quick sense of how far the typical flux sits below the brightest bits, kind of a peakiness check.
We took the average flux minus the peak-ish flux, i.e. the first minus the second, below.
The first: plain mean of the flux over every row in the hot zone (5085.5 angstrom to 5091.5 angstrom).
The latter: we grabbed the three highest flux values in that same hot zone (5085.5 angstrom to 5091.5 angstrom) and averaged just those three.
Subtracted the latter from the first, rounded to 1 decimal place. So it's -1.0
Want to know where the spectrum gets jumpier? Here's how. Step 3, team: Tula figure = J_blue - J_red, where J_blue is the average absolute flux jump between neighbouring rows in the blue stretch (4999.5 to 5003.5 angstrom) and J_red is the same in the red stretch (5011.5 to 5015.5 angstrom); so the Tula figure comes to -0.84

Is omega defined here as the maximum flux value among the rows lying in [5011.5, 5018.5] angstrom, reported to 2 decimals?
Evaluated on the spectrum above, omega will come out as 16.62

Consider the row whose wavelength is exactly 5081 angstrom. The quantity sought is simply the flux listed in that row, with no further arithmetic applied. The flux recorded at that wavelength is 14.39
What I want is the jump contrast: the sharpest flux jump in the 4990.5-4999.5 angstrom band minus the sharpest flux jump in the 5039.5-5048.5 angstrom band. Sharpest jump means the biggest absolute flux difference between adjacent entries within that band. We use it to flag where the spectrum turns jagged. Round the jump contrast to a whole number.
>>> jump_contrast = 1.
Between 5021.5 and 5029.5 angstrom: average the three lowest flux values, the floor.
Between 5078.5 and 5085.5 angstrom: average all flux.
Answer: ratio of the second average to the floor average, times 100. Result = 99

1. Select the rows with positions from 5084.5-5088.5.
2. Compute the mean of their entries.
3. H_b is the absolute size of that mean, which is 15.6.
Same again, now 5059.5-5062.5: 18.2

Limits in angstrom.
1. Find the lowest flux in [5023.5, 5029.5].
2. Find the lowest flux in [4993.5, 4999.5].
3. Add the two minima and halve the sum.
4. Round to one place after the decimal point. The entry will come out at 15.9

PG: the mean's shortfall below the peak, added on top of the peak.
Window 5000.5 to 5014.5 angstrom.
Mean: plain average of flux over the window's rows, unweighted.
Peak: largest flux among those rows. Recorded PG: 18.2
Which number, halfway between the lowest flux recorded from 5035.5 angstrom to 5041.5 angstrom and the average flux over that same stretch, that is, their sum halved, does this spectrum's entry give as 14.0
